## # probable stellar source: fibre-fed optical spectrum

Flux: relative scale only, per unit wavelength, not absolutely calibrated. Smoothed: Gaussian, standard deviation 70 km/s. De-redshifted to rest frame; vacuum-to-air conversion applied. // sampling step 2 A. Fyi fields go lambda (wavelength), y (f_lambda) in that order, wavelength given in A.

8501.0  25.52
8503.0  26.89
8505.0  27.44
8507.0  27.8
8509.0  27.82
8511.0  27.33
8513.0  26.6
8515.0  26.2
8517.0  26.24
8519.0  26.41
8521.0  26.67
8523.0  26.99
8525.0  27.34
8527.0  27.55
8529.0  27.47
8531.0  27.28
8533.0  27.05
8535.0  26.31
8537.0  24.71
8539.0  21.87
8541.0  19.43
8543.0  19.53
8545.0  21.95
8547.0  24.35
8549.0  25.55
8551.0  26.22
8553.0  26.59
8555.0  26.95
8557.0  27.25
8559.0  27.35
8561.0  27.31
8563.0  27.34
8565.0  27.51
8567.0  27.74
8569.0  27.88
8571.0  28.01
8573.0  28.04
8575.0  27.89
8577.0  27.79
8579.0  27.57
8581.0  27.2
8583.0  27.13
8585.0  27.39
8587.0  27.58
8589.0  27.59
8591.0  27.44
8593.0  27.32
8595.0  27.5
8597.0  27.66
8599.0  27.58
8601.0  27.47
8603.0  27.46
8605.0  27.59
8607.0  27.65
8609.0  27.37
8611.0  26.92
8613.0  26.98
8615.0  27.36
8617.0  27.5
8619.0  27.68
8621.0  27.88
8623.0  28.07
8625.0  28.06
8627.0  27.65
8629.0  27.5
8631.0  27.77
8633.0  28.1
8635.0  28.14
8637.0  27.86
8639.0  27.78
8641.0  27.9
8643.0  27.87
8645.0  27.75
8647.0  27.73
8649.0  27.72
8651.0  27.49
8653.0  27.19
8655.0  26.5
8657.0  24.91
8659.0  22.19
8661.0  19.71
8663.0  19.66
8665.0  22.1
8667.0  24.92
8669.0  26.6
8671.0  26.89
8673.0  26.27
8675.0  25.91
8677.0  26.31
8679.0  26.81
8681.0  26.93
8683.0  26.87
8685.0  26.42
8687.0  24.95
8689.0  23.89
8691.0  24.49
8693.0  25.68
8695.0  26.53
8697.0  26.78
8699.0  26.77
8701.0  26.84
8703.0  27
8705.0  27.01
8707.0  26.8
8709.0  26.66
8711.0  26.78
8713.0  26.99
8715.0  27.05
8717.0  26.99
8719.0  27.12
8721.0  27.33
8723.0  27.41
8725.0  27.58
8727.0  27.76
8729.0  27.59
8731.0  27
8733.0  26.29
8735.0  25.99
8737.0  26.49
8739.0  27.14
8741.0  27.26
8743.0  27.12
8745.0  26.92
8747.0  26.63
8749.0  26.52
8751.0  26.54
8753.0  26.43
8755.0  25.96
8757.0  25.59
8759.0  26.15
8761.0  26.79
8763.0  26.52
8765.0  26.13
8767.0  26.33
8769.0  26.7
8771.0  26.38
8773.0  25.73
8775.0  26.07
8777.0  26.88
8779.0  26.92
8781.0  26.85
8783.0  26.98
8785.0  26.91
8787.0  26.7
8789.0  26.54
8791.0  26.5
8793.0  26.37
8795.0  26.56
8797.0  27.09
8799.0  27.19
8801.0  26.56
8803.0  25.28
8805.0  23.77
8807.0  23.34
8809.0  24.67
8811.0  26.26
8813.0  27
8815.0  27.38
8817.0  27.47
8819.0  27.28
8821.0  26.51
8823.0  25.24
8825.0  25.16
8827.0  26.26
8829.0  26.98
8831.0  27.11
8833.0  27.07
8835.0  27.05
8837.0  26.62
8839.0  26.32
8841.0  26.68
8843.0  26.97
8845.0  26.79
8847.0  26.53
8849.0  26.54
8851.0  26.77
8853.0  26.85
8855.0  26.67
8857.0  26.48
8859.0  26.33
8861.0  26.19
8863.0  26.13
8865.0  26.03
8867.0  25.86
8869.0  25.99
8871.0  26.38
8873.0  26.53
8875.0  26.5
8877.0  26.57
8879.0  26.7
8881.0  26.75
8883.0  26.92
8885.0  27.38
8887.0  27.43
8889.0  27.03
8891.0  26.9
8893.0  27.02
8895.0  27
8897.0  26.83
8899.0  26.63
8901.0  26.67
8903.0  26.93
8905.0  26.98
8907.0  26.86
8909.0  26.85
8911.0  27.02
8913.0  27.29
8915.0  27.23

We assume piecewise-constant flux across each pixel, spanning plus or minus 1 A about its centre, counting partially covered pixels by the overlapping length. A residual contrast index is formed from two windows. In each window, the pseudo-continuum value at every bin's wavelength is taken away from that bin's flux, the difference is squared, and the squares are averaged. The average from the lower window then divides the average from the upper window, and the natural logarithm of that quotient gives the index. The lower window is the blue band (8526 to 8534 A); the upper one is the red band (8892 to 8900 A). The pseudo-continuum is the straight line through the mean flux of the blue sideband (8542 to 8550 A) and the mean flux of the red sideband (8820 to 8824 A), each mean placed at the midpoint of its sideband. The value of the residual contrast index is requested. -5.8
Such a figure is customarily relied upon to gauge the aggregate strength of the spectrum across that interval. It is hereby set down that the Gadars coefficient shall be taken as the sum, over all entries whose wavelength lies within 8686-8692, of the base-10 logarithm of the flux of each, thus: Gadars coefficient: 4.16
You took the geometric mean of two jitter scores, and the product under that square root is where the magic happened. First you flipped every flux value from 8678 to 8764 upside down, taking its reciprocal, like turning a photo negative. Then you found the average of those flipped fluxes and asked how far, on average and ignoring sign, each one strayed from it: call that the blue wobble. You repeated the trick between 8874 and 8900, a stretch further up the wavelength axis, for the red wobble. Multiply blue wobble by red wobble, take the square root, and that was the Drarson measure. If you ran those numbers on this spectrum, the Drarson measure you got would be 0.0005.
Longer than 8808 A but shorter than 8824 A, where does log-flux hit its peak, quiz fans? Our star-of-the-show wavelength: 8817.0 A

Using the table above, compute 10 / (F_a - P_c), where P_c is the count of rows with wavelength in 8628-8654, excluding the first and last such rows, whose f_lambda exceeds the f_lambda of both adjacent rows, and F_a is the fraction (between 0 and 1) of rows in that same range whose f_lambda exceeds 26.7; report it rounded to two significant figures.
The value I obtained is -10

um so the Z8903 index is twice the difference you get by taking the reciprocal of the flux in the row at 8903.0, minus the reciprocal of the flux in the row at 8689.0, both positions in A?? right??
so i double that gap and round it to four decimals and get -0.0095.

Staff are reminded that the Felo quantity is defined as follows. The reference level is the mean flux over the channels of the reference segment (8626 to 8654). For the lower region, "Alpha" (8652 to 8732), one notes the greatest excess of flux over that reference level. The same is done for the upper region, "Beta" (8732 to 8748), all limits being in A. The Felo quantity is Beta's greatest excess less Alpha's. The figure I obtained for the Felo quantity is -0.5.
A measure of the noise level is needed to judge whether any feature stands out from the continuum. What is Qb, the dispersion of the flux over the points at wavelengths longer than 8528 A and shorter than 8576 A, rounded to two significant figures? 2.6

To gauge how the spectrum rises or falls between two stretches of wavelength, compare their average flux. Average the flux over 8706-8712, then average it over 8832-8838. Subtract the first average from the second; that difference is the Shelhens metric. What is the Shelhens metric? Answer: 0.17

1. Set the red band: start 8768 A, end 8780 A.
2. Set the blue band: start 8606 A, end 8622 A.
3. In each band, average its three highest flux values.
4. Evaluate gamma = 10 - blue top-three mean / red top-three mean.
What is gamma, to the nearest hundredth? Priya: 8.97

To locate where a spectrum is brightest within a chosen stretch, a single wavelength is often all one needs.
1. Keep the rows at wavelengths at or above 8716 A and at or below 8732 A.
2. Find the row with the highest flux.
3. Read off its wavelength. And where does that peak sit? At 8727.0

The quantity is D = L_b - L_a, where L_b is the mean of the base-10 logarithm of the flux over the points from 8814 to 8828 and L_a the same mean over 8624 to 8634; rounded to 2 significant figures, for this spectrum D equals -0.022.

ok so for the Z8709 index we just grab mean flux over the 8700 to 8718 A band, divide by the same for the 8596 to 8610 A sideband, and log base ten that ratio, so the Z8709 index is -0.010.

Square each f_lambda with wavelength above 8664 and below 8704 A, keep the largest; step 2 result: 729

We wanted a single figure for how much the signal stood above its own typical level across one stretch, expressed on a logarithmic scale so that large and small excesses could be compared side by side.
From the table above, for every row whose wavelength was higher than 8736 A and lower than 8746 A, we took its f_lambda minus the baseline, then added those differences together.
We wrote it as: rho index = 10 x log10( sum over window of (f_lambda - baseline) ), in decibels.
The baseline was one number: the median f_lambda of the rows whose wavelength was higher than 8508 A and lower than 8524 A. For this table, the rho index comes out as 2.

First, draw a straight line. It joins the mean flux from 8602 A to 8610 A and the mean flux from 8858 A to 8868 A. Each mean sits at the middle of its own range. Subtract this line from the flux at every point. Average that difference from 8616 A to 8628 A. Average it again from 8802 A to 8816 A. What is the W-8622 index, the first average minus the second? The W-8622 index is 1.4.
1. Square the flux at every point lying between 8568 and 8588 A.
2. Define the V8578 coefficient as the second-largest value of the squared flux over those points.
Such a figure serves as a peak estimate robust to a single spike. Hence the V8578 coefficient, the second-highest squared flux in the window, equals 785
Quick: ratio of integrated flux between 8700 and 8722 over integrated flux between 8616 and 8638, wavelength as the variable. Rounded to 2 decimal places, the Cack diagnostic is 0.97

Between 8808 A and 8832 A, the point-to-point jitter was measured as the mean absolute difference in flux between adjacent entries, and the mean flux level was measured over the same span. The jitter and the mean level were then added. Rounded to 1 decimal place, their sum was 27.1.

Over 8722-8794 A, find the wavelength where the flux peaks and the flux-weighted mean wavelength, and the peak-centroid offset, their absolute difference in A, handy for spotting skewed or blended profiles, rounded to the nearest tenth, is 30.8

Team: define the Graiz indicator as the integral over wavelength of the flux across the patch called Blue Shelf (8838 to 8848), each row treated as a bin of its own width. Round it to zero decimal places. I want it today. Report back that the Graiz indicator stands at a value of 267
